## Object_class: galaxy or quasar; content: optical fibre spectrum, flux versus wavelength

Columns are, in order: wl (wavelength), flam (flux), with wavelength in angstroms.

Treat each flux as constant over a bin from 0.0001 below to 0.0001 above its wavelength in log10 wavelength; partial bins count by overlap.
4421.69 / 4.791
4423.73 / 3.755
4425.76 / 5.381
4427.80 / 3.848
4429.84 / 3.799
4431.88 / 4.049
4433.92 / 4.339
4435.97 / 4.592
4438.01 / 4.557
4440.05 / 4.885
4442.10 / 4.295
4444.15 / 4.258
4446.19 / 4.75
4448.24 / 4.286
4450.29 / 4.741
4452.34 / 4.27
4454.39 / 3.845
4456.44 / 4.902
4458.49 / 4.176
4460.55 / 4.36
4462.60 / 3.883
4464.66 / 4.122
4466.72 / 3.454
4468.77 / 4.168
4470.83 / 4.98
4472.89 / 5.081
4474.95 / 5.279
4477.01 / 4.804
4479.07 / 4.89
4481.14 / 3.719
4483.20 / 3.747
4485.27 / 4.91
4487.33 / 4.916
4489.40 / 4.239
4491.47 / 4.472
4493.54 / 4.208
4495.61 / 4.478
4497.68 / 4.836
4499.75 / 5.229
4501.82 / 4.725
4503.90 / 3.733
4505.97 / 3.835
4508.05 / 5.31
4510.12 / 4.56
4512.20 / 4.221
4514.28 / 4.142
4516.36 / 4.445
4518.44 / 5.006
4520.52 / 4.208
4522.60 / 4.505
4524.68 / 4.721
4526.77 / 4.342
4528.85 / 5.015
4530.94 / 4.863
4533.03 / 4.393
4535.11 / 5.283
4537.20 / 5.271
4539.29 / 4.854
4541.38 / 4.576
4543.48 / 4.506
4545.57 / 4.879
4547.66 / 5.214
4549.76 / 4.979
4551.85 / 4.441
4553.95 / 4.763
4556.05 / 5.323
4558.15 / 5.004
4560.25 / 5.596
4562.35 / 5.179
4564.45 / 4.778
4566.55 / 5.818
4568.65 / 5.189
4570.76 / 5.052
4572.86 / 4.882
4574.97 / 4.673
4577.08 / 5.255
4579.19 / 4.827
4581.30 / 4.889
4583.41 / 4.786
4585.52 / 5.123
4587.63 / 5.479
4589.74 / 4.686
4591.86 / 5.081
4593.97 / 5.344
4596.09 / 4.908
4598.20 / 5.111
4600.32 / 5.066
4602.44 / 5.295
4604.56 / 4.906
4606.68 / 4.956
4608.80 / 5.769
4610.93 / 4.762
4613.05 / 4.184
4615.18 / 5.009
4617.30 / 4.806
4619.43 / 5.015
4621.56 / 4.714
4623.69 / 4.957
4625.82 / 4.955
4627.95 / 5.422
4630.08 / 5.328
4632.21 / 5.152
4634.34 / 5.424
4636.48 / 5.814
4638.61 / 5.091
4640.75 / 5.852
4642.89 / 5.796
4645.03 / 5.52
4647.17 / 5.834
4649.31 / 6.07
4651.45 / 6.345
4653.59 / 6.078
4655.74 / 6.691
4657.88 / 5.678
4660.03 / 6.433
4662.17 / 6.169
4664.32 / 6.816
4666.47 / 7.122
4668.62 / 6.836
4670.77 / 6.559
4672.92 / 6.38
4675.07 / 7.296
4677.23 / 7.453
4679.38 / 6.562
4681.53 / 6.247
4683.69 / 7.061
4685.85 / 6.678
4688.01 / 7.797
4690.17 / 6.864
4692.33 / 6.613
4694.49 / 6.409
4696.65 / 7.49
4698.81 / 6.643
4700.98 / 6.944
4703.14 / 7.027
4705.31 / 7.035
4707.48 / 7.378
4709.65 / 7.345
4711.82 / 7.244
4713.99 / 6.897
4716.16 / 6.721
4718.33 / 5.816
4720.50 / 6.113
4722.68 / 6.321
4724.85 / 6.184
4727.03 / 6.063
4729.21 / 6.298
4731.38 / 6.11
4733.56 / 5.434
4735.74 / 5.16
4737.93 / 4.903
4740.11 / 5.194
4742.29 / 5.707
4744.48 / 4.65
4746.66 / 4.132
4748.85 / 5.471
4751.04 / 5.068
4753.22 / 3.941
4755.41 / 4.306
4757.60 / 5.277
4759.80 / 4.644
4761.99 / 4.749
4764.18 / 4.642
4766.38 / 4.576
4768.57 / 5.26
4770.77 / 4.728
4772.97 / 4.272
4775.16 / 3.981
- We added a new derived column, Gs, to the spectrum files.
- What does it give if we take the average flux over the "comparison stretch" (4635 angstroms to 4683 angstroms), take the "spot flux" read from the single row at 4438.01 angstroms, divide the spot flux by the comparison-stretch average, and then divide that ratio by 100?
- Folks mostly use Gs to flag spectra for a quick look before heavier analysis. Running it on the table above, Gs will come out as 0.0072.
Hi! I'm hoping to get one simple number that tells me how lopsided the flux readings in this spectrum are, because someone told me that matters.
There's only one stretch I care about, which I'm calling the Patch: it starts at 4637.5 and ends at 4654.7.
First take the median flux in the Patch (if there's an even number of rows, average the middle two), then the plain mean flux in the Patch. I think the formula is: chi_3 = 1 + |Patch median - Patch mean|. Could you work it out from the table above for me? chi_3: 1.02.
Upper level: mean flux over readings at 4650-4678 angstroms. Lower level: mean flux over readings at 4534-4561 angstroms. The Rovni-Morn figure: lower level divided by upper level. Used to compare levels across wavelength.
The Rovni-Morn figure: 0.75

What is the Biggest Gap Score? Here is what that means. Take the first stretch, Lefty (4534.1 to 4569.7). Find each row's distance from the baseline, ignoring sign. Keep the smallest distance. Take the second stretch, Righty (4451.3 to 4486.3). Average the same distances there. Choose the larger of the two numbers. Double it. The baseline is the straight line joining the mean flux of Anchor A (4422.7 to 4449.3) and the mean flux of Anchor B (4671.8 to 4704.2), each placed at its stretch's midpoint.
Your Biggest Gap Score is 1.00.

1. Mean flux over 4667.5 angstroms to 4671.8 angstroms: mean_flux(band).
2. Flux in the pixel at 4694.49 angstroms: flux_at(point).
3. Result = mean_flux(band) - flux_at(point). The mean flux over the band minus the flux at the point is 0.3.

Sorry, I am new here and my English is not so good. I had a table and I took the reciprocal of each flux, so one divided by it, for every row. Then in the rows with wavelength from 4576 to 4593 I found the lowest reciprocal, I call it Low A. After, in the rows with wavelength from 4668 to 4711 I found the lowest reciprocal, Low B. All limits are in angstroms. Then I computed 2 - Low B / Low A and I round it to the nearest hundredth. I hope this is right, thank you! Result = 1.30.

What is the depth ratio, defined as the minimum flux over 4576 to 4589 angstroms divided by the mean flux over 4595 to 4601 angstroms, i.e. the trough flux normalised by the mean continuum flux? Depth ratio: 0.95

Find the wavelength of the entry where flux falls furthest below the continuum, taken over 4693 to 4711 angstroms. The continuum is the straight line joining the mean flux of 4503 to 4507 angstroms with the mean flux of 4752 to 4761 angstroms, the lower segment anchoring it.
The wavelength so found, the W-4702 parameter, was 4694.49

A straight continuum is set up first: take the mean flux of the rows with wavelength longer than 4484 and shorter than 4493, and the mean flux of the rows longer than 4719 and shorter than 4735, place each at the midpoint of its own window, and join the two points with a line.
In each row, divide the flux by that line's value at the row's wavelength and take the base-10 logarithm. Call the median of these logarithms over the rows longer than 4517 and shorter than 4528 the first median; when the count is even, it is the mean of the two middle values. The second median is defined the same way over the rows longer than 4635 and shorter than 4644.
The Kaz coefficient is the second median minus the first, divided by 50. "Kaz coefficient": 0.0010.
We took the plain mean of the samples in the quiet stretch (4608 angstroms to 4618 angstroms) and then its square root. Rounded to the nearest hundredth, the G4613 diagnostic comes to 2.21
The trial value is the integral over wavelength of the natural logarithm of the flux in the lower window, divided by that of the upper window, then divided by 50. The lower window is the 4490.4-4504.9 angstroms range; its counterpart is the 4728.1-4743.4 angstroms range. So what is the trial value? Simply 0.0167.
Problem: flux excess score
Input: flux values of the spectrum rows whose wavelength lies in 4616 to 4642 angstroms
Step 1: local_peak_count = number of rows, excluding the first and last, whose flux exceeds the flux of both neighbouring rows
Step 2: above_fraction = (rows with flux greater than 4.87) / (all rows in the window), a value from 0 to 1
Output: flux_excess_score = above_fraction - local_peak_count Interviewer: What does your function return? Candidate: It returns -3.2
